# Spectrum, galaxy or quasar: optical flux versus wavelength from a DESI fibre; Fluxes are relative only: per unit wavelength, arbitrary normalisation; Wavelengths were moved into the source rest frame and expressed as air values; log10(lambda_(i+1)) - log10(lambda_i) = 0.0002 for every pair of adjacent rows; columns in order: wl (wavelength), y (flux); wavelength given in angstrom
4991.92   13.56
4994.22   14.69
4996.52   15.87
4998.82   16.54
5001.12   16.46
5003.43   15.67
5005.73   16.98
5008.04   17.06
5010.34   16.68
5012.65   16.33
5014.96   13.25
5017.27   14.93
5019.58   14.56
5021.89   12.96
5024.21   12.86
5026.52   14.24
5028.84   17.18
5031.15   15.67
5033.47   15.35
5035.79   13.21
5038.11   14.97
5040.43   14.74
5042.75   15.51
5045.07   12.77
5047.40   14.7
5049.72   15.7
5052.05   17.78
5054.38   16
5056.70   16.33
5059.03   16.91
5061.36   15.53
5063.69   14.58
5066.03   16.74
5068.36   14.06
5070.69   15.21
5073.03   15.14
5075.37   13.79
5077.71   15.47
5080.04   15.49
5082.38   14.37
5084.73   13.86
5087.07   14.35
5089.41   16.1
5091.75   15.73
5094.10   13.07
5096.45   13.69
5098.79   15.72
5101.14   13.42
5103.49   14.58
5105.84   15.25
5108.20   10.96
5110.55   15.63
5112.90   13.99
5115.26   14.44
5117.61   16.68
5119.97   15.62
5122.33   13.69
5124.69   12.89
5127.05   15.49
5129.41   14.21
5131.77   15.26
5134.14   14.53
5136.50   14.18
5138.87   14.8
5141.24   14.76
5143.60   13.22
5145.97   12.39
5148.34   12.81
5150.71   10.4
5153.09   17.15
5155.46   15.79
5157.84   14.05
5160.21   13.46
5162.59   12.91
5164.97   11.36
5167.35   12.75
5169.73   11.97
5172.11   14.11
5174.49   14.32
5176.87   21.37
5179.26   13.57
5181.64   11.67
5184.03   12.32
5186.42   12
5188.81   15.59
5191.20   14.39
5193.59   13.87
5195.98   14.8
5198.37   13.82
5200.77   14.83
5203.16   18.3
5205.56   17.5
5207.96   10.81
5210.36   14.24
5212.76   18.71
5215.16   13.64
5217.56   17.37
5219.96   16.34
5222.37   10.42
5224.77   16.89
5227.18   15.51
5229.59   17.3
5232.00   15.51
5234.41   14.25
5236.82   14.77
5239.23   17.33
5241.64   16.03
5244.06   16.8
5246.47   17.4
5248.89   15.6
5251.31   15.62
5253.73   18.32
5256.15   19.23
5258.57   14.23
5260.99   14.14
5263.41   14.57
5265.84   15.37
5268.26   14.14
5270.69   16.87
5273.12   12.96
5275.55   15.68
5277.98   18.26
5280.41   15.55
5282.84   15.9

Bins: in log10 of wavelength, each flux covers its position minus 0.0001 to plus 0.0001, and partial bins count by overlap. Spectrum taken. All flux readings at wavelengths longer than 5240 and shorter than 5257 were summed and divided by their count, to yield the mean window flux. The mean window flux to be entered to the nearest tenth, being 17.0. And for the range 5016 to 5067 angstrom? 15.1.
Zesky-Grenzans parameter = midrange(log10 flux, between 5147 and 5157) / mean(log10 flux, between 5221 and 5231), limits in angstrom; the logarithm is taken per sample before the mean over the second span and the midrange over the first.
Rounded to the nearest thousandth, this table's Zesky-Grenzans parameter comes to 0.963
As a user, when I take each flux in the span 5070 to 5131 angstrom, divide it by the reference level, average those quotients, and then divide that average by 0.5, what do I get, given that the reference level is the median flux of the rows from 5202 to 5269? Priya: 1.87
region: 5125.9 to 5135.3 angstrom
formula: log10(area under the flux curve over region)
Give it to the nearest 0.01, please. 2.15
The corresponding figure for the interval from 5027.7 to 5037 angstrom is 2.15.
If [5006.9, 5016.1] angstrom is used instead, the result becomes 2.16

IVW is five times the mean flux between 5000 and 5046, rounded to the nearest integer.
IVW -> 75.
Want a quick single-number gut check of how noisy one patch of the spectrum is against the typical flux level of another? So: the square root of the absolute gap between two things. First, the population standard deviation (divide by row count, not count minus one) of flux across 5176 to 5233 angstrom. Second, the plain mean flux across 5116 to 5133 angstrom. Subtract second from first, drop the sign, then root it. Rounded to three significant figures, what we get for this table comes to 3.50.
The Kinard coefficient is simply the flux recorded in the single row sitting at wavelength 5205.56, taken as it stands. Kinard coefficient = 17.5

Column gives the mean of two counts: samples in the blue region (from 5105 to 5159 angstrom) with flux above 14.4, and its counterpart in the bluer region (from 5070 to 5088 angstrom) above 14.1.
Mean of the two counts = 9.0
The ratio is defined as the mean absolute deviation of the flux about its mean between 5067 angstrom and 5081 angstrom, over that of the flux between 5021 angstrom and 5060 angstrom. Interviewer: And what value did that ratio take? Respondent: 0.51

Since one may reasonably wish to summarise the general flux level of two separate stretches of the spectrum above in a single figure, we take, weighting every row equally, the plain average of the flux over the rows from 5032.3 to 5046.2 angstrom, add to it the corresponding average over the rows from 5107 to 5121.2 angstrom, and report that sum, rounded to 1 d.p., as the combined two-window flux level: 29.0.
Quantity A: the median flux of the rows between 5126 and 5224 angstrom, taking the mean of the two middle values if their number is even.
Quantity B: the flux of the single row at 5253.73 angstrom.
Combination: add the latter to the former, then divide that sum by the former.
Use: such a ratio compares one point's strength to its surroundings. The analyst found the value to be 2.29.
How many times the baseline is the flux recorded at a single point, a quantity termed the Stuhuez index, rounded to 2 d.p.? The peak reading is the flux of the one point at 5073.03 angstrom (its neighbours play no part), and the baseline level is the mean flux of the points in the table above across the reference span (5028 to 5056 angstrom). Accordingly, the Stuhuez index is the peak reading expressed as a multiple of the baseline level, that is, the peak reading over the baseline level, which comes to 0.99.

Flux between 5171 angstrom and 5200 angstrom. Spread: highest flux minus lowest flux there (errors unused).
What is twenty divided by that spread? 2.1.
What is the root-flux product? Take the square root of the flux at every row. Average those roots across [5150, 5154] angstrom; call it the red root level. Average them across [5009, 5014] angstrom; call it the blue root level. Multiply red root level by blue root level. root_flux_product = 15.0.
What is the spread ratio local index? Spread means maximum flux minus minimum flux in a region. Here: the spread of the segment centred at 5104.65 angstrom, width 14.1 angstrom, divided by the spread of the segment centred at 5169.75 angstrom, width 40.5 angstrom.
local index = 0.43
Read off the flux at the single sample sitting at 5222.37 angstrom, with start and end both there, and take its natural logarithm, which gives 2.34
